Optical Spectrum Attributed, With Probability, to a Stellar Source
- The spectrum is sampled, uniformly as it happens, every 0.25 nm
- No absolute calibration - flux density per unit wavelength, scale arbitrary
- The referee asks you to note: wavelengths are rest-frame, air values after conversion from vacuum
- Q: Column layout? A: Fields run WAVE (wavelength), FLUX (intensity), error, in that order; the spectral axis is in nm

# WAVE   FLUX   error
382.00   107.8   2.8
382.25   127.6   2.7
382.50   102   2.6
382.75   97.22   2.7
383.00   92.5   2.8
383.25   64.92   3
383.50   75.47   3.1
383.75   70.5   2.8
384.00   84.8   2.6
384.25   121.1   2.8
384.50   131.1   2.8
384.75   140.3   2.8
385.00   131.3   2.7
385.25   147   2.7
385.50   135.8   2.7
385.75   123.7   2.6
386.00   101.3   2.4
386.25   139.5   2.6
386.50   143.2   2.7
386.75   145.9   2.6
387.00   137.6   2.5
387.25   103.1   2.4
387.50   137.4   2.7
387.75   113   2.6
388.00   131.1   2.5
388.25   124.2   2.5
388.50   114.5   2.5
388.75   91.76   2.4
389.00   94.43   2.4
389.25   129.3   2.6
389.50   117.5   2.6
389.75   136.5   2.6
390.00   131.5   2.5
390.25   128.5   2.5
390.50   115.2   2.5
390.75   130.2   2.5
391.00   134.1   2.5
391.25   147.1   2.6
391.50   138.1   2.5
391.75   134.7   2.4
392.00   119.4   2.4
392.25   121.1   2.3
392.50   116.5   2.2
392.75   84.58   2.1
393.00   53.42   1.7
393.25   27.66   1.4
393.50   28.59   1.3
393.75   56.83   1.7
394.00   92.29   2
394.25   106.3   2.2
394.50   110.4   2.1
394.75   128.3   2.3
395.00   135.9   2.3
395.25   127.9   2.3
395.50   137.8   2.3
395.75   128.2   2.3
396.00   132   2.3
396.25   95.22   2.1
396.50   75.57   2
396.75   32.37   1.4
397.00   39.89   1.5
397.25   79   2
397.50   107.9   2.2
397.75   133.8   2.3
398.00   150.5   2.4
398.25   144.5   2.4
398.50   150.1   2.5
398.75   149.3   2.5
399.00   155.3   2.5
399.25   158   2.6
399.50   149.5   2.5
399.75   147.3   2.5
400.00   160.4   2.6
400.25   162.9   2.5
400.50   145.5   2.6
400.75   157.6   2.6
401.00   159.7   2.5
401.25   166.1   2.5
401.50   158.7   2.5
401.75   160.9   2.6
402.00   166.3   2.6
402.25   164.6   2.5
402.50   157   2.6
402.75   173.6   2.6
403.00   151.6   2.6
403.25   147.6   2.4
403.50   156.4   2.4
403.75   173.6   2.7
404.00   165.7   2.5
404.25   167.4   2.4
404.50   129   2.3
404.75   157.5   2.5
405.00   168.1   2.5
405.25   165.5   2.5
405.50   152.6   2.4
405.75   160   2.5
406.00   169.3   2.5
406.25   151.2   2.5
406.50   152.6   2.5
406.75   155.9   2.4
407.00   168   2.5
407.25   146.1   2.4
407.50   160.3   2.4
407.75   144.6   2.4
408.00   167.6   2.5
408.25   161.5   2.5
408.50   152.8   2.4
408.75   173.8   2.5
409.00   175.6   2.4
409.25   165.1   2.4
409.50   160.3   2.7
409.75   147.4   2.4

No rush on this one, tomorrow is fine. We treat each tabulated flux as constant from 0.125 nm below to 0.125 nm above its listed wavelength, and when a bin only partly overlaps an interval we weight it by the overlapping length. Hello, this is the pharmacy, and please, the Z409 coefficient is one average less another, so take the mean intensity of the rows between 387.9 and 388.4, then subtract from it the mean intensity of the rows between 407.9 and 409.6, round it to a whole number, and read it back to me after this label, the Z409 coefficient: -38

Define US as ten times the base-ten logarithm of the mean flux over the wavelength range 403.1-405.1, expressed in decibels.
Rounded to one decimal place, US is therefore 22.0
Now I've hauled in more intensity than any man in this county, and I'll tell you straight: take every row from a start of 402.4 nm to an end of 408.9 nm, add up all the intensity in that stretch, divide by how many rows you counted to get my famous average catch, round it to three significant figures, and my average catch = 159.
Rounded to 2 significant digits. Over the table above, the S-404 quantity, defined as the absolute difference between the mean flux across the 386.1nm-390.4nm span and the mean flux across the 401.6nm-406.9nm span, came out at 35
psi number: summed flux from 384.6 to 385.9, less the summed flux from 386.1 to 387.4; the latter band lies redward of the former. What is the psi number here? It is 9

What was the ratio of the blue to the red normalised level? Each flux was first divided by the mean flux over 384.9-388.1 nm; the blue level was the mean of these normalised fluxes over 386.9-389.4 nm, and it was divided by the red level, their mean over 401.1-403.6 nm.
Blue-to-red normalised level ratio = 0.73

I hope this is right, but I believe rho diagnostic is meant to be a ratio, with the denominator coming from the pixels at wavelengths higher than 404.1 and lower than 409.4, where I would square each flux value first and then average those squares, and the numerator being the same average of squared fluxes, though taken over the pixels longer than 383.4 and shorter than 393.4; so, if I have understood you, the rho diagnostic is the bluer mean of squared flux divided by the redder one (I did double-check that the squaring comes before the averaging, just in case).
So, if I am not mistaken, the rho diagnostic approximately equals 0.57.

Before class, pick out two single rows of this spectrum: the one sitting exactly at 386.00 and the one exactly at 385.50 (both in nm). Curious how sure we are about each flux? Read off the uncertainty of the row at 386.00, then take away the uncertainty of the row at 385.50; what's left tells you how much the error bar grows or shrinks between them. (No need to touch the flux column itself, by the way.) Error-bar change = -0.30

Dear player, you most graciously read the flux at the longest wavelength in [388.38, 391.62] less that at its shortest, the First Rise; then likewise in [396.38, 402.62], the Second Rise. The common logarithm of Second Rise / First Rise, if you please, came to 0.54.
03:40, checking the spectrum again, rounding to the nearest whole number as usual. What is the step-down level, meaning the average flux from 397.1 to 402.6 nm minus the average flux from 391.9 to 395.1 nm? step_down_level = 58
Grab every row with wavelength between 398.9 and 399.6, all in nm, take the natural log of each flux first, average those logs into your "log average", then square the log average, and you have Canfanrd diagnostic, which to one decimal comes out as 25.4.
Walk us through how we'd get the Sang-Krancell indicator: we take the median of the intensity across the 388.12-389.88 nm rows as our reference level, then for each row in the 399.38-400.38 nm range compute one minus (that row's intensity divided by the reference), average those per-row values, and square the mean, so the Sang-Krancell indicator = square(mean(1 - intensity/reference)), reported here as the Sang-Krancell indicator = 0.10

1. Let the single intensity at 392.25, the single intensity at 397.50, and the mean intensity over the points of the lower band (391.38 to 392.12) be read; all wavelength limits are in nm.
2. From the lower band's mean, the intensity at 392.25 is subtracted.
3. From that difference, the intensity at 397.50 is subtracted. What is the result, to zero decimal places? -98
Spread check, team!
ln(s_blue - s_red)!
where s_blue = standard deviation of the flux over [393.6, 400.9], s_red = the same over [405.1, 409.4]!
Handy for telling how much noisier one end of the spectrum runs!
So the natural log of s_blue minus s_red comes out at 3.3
